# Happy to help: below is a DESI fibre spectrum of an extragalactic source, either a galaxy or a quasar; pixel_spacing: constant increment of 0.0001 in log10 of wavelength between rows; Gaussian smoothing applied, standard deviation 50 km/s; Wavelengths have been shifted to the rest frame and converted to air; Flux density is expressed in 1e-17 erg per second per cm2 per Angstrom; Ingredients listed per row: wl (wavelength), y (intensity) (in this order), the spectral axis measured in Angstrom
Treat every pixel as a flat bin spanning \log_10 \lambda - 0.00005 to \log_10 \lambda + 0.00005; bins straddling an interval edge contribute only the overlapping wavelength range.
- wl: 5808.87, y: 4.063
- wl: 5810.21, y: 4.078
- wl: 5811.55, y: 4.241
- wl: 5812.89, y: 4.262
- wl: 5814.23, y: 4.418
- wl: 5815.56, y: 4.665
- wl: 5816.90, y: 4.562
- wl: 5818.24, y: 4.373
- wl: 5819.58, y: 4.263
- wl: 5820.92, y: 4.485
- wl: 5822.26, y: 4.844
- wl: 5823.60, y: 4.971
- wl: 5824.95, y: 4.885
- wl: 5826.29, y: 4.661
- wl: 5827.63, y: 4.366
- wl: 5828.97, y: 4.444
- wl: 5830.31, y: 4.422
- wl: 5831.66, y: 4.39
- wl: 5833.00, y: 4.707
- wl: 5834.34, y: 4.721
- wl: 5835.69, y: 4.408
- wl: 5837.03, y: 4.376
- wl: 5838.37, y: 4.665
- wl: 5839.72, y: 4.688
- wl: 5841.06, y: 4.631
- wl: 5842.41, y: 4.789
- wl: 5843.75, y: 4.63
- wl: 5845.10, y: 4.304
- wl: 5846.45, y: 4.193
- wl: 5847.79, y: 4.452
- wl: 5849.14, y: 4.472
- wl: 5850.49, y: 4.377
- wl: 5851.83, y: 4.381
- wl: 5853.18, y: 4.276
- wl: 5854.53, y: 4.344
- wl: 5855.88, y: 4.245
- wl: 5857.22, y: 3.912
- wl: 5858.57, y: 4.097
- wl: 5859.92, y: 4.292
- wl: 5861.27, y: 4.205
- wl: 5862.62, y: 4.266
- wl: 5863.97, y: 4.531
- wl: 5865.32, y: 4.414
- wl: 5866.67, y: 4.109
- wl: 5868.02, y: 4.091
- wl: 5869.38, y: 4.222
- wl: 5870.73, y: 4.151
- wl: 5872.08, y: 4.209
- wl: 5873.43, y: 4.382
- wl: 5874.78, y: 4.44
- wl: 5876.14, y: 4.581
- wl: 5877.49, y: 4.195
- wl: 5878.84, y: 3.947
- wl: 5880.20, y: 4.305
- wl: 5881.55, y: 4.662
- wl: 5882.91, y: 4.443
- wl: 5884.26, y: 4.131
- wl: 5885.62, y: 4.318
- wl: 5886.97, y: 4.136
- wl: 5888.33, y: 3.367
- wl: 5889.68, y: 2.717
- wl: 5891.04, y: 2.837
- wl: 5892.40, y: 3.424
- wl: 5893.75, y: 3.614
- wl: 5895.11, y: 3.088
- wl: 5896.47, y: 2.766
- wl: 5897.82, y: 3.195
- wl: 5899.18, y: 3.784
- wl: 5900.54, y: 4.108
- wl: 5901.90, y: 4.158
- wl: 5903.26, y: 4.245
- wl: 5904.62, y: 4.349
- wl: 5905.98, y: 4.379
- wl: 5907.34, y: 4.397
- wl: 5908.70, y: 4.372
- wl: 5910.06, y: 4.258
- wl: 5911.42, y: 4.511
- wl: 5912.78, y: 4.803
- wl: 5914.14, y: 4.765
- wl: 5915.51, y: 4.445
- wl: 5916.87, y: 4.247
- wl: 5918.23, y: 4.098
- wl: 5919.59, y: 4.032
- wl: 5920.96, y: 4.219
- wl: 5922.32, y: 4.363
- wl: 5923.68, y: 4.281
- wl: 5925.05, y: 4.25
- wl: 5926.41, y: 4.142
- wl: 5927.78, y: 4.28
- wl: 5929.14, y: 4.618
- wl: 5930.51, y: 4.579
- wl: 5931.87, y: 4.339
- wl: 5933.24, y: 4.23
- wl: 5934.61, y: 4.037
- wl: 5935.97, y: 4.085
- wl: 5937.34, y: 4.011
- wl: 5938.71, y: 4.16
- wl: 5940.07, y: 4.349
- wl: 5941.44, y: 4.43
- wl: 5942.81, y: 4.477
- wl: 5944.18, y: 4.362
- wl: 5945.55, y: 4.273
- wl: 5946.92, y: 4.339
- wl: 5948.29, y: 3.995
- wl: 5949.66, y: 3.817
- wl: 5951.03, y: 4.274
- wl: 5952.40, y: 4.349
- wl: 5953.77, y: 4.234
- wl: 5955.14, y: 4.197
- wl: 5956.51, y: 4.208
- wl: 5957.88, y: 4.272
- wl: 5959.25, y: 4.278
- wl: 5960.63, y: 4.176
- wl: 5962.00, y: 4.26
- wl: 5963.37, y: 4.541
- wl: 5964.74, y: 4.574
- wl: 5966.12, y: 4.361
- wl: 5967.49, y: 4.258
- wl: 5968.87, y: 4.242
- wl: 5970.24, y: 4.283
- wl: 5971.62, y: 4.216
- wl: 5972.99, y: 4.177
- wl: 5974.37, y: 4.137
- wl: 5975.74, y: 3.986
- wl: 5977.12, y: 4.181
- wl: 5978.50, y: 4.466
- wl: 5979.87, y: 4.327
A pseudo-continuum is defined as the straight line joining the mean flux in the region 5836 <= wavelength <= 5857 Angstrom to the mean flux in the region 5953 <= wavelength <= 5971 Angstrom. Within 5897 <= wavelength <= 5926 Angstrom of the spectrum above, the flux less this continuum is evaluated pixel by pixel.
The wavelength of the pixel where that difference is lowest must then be 5897.82 Angstrom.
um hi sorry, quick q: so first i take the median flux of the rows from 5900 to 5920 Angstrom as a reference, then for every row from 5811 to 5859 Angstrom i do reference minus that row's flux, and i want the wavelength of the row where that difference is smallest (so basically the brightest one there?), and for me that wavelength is 5823.60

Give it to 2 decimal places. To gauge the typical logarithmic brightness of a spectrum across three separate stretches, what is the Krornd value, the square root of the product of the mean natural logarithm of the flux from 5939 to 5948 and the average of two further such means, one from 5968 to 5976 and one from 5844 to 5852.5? 1.46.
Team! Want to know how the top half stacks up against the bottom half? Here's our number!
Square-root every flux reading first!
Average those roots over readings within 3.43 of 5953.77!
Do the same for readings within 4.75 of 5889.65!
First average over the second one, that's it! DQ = 1.11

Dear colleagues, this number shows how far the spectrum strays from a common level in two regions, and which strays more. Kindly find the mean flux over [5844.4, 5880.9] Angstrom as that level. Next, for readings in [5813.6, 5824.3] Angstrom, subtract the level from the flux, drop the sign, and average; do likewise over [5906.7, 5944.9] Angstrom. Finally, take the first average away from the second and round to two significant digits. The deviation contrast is -0.14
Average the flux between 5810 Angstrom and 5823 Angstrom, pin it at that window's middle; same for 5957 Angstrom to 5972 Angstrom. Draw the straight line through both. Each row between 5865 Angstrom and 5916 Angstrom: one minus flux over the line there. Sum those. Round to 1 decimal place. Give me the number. 2.7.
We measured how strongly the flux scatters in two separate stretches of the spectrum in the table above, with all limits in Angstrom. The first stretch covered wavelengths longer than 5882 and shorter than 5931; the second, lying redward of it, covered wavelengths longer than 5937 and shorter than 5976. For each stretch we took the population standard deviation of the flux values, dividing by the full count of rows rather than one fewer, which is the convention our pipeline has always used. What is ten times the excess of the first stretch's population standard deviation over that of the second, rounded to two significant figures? 3.9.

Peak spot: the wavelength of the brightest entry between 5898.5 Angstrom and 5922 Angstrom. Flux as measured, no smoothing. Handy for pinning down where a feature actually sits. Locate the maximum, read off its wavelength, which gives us 5912.78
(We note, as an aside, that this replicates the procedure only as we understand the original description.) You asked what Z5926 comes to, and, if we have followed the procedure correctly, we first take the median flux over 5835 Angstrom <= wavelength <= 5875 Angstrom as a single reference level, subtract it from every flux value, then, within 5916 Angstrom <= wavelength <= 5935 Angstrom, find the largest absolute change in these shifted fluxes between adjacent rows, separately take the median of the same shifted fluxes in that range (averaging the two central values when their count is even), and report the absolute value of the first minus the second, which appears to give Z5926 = 0.45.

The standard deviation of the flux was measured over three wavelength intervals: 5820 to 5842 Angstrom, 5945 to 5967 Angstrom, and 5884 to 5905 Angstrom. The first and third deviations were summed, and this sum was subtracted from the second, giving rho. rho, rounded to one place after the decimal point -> -0.6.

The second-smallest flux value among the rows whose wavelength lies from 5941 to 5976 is 3.986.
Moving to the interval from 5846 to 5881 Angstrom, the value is 3.947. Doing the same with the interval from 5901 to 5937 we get 4.037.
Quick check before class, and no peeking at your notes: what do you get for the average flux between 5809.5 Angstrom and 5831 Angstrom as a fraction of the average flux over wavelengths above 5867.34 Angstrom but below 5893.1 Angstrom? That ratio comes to 1.12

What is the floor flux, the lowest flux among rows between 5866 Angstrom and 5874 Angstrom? 4.091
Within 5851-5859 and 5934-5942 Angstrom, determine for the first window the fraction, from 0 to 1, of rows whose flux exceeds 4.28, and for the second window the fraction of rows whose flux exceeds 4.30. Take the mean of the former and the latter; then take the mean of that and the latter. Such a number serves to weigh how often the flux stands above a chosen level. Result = 0.33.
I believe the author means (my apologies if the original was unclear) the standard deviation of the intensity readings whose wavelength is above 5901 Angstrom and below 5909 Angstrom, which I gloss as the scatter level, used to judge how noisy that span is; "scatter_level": 0.09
